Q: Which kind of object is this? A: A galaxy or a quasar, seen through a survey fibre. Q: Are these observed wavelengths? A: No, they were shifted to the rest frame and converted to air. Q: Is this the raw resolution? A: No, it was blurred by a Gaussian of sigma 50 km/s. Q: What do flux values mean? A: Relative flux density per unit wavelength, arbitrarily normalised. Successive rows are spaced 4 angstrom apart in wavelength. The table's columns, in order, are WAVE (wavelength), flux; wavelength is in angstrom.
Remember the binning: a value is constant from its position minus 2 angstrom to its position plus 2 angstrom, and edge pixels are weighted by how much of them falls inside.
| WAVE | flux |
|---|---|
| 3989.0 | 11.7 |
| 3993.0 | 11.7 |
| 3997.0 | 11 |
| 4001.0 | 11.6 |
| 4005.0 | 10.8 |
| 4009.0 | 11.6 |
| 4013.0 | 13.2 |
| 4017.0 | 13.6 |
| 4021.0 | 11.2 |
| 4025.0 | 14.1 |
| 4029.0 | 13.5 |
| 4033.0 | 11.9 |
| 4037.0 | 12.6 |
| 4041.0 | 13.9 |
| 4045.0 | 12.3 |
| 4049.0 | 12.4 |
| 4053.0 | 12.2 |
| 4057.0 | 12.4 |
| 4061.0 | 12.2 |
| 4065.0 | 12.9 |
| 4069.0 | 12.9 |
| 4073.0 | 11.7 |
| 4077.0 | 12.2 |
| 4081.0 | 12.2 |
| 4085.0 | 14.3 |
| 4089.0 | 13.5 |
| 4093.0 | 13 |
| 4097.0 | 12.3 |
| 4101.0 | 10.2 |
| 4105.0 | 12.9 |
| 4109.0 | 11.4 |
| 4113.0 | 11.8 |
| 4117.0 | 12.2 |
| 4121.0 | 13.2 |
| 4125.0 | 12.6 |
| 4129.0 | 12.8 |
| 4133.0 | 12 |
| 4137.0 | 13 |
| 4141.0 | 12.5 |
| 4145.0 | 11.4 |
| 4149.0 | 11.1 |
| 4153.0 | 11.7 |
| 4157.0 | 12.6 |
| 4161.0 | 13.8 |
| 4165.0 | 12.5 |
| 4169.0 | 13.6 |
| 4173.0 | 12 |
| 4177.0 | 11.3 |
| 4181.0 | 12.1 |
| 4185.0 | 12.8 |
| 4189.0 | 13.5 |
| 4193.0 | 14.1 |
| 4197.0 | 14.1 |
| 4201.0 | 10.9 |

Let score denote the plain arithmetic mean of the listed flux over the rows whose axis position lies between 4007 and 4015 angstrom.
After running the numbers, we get 12.4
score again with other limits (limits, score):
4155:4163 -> 13.2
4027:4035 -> 12.7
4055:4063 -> 12.3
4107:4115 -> 11.6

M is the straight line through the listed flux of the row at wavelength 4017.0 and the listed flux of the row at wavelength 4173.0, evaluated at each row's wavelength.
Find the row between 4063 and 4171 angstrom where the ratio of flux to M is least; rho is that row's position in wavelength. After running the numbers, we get 4101.0 angstrom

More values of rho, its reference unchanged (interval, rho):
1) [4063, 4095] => 4073.0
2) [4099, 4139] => 4101.0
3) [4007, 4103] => 4101.0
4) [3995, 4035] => 4005.0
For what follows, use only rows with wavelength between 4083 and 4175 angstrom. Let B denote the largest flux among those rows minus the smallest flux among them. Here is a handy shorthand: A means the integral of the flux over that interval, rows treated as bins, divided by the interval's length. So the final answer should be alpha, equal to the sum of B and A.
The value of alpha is 16.6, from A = 12.5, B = 4.1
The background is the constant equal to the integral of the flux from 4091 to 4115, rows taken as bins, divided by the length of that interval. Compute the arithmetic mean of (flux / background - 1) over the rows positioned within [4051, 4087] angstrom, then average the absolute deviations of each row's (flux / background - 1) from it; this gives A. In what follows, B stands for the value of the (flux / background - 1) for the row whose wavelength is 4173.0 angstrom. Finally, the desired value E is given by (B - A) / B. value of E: -7.1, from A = 0.05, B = 0.01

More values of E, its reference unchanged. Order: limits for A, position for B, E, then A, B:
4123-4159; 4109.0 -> 2.1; 0.05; -0.04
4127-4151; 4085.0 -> 0.7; 0.05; 0.20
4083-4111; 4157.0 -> -0.6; 0.09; 0.06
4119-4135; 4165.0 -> 0.4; 0.03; 0.05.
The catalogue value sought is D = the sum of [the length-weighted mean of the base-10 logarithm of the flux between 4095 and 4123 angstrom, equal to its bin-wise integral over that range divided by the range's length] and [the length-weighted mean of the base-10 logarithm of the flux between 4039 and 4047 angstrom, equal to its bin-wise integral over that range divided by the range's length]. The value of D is 2.19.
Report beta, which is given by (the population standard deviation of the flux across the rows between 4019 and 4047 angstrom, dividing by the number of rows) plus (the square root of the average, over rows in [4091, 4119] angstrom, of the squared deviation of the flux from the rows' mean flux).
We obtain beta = 1.9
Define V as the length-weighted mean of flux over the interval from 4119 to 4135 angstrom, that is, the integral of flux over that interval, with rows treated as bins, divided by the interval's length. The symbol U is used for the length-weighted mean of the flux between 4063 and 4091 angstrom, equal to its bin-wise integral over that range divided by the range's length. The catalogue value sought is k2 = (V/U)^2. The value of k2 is 0.97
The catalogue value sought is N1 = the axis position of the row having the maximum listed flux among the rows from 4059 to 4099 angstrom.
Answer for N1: 4085.0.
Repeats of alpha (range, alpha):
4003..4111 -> 16.6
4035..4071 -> 14.3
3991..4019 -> 14.7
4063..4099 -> 15.4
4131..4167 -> 15.0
